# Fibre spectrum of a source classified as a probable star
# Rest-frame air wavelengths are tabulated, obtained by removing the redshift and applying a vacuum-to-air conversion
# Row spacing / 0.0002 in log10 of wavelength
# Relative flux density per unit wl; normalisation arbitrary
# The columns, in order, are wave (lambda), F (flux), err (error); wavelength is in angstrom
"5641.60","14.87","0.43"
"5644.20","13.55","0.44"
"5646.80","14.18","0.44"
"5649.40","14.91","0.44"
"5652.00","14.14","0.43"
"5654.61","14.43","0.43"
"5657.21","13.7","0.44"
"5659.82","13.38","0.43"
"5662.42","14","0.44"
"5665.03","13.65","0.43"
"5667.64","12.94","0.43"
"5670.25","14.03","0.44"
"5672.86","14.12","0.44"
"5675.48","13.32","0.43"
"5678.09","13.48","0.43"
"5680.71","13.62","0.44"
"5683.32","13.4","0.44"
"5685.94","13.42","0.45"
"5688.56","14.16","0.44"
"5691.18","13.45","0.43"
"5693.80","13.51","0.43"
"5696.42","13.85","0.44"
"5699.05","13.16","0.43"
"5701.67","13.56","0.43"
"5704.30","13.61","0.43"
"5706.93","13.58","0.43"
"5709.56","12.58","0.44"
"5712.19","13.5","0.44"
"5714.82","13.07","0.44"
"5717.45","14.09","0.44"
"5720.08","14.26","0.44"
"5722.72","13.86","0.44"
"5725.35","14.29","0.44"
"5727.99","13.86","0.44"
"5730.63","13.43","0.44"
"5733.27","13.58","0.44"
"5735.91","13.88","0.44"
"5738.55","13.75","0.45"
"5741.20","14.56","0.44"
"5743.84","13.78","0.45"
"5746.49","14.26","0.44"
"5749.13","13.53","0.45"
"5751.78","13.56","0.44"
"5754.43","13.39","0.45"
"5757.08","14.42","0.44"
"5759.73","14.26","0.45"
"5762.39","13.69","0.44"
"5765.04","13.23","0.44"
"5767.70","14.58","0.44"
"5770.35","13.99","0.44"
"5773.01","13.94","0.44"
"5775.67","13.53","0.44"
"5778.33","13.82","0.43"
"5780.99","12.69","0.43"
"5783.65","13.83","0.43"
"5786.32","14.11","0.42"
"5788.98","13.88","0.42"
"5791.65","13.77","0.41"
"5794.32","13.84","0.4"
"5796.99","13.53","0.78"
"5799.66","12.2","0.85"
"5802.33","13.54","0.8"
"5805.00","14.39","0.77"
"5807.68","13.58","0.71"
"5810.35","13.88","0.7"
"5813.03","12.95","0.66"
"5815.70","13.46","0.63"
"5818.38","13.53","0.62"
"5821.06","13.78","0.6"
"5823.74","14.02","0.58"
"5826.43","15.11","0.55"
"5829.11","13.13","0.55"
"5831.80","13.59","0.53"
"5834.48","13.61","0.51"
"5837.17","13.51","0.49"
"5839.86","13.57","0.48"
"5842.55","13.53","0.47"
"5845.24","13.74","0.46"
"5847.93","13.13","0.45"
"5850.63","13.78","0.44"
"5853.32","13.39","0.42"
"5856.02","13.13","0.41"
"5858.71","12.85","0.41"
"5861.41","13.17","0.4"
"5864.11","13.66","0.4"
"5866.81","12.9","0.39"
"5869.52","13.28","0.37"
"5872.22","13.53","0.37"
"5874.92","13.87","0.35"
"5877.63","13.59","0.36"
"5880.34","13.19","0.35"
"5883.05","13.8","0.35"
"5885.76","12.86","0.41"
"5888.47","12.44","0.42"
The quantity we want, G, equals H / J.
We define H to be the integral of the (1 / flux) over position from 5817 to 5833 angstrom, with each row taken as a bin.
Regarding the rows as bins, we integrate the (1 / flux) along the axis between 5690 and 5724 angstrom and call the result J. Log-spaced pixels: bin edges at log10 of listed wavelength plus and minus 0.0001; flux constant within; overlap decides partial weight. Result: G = 0.5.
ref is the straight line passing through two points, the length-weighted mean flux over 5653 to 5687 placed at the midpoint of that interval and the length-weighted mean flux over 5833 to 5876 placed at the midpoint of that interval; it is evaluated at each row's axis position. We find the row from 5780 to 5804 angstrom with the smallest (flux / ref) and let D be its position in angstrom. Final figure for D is 5799.66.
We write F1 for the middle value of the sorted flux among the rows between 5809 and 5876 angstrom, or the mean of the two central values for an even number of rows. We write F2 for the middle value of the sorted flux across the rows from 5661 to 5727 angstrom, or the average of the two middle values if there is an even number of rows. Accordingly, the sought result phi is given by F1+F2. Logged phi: 27.1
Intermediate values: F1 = 13.5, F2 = 13.6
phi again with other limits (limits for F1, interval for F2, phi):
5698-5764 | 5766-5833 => 27.5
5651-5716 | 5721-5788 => 27.4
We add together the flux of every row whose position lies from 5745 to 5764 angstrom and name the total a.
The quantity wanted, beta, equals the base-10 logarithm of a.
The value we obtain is 1.99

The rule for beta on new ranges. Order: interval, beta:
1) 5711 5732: 2.04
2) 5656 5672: 1.91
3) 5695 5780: 2.64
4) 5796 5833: 2.28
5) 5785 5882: 2.69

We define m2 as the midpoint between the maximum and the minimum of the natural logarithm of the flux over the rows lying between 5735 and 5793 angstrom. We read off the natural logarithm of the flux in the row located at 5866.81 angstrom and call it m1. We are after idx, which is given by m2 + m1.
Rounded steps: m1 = 2.56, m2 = 2.61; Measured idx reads 5.17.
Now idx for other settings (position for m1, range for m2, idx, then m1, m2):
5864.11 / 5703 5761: 5.22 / 2.61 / 2.61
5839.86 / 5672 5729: 5.20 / 2.61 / 2.60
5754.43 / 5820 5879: 5.23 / 2.59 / 2.63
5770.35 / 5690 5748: 5.24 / 2.64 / 2.61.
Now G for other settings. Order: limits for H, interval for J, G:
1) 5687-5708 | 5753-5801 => 0.4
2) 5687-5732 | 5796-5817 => 2.1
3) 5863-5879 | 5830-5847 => 0.9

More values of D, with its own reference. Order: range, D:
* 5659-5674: 5667.64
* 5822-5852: 5829.11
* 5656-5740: 5709.56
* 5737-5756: 5754.43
